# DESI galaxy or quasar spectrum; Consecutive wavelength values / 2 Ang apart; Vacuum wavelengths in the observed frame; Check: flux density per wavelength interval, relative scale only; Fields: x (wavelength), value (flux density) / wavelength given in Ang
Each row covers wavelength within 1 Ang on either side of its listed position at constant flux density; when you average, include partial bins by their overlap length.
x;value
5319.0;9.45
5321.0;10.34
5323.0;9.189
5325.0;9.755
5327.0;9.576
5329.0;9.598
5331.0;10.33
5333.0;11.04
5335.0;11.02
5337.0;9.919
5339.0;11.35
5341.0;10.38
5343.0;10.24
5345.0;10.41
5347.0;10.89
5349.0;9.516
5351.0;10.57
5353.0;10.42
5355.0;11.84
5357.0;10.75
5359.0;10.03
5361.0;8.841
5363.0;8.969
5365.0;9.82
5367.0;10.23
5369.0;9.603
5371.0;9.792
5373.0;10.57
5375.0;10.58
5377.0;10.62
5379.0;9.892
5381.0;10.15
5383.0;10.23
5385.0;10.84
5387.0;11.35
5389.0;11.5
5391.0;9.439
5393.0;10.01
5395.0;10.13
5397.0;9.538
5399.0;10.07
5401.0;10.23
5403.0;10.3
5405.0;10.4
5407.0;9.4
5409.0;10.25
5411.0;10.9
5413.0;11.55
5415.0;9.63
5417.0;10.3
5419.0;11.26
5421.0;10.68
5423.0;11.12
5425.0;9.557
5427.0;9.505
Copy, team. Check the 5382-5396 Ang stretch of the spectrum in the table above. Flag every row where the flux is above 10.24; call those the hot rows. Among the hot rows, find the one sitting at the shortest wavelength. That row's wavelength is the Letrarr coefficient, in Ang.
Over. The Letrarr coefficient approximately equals 5385.0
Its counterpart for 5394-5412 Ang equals 5403.0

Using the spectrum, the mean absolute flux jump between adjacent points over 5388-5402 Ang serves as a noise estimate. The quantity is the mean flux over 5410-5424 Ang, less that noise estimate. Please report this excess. 10.1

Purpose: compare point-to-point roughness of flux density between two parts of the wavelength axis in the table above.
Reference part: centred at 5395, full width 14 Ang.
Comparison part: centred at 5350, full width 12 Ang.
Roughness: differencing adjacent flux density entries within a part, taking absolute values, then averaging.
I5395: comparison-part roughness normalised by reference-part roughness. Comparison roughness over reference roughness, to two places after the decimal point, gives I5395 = 1.33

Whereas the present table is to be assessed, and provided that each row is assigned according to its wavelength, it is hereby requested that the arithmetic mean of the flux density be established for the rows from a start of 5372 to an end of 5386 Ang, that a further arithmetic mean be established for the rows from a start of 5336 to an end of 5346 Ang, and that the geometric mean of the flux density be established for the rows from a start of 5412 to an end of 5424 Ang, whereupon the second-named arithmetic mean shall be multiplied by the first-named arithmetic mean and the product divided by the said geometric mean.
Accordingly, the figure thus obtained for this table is 10.1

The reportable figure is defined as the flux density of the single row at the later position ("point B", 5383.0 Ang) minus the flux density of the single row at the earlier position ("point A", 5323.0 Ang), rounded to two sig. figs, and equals 1.0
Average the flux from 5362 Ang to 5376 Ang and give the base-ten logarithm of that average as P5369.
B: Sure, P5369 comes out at 1.00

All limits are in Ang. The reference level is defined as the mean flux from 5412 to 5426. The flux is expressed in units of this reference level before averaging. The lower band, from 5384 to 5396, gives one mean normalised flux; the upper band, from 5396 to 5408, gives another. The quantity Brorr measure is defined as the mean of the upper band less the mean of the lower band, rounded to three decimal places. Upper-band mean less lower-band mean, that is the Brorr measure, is -0.052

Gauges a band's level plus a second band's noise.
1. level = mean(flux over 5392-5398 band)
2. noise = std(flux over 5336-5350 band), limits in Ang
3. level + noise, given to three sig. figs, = 10.5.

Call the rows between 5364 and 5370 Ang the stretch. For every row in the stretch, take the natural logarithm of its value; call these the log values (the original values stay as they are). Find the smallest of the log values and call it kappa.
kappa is 2.26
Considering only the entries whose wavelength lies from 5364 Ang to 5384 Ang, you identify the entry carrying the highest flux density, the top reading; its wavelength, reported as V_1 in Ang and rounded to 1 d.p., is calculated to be 5377.0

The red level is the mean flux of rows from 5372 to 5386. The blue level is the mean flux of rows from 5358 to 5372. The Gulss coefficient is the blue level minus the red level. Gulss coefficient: -0.8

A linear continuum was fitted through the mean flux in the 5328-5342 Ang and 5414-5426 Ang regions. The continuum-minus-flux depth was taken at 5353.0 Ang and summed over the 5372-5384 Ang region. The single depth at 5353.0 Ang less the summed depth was -0.71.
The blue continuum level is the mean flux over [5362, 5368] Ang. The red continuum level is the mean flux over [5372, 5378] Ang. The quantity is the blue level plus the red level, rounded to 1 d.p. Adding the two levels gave 20.3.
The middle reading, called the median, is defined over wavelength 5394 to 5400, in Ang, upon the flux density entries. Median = 10.1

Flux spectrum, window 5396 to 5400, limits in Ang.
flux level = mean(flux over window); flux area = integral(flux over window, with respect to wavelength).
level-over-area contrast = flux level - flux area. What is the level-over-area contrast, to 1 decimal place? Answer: -29.4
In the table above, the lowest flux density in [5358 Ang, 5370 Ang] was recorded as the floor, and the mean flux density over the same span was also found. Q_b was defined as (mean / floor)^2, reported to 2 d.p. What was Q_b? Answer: 1.17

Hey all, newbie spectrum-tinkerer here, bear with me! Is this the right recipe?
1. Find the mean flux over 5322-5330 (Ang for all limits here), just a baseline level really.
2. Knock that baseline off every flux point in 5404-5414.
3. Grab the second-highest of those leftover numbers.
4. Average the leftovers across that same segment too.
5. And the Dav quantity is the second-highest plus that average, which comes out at 2.3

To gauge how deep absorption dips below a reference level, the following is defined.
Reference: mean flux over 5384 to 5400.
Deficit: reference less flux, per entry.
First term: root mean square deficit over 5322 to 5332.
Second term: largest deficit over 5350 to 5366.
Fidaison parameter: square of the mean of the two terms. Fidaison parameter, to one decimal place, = 1.3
